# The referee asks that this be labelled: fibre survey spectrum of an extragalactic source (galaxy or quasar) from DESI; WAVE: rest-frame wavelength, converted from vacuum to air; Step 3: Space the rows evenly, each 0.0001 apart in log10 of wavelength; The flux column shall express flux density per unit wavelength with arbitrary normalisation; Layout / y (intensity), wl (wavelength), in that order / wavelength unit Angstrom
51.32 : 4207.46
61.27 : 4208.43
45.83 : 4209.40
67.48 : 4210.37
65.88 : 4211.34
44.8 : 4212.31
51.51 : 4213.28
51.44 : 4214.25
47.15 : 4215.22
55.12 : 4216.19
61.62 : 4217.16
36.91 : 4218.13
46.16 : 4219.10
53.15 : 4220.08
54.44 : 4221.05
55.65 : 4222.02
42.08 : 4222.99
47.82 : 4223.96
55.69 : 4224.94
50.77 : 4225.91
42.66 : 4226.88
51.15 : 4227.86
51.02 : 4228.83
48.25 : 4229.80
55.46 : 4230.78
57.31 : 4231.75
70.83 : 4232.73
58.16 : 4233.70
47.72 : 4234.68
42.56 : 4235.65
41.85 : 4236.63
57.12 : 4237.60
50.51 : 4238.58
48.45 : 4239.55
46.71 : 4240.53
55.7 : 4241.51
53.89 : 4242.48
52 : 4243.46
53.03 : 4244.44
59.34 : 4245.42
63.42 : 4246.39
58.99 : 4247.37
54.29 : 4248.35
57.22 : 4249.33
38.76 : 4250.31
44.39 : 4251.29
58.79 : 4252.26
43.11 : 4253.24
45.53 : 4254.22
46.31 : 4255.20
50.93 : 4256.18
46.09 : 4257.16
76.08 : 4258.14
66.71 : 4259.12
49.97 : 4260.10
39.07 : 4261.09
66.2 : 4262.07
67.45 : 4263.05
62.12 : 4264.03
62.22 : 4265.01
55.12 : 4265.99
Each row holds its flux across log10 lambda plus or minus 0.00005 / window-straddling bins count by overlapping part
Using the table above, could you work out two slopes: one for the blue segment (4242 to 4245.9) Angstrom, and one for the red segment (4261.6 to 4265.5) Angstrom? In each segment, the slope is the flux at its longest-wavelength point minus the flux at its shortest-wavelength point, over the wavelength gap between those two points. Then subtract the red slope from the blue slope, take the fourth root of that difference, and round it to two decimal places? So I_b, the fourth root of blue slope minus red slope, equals 1.34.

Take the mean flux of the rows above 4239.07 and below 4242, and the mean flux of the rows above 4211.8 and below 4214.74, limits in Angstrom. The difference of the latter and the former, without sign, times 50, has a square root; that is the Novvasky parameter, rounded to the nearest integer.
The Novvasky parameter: 7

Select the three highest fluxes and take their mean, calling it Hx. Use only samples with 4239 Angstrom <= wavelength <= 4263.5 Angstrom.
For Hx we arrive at 70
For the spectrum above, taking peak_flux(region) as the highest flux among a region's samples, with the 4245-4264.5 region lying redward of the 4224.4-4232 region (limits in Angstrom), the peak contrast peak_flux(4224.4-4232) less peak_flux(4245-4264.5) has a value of -18.8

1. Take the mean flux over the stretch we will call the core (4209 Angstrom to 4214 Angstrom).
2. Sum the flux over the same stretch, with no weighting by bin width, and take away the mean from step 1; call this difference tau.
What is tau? 220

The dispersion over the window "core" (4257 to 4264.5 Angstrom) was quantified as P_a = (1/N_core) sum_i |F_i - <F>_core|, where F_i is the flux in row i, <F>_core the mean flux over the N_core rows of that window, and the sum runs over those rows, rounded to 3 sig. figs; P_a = 10.6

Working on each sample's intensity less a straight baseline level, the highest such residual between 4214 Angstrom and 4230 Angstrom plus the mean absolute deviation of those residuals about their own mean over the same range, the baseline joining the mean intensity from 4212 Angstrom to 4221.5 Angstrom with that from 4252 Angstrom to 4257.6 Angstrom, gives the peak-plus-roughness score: 16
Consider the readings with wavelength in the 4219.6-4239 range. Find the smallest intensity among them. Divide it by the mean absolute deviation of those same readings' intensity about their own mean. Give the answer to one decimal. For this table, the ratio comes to 8.0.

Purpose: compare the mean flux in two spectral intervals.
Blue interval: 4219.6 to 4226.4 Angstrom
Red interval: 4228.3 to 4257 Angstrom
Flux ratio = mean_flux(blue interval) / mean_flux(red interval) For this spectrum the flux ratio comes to 0.99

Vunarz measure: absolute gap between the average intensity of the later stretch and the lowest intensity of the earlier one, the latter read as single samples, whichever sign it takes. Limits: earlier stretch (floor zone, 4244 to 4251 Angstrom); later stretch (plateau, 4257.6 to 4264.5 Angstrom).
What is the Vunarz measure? 22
